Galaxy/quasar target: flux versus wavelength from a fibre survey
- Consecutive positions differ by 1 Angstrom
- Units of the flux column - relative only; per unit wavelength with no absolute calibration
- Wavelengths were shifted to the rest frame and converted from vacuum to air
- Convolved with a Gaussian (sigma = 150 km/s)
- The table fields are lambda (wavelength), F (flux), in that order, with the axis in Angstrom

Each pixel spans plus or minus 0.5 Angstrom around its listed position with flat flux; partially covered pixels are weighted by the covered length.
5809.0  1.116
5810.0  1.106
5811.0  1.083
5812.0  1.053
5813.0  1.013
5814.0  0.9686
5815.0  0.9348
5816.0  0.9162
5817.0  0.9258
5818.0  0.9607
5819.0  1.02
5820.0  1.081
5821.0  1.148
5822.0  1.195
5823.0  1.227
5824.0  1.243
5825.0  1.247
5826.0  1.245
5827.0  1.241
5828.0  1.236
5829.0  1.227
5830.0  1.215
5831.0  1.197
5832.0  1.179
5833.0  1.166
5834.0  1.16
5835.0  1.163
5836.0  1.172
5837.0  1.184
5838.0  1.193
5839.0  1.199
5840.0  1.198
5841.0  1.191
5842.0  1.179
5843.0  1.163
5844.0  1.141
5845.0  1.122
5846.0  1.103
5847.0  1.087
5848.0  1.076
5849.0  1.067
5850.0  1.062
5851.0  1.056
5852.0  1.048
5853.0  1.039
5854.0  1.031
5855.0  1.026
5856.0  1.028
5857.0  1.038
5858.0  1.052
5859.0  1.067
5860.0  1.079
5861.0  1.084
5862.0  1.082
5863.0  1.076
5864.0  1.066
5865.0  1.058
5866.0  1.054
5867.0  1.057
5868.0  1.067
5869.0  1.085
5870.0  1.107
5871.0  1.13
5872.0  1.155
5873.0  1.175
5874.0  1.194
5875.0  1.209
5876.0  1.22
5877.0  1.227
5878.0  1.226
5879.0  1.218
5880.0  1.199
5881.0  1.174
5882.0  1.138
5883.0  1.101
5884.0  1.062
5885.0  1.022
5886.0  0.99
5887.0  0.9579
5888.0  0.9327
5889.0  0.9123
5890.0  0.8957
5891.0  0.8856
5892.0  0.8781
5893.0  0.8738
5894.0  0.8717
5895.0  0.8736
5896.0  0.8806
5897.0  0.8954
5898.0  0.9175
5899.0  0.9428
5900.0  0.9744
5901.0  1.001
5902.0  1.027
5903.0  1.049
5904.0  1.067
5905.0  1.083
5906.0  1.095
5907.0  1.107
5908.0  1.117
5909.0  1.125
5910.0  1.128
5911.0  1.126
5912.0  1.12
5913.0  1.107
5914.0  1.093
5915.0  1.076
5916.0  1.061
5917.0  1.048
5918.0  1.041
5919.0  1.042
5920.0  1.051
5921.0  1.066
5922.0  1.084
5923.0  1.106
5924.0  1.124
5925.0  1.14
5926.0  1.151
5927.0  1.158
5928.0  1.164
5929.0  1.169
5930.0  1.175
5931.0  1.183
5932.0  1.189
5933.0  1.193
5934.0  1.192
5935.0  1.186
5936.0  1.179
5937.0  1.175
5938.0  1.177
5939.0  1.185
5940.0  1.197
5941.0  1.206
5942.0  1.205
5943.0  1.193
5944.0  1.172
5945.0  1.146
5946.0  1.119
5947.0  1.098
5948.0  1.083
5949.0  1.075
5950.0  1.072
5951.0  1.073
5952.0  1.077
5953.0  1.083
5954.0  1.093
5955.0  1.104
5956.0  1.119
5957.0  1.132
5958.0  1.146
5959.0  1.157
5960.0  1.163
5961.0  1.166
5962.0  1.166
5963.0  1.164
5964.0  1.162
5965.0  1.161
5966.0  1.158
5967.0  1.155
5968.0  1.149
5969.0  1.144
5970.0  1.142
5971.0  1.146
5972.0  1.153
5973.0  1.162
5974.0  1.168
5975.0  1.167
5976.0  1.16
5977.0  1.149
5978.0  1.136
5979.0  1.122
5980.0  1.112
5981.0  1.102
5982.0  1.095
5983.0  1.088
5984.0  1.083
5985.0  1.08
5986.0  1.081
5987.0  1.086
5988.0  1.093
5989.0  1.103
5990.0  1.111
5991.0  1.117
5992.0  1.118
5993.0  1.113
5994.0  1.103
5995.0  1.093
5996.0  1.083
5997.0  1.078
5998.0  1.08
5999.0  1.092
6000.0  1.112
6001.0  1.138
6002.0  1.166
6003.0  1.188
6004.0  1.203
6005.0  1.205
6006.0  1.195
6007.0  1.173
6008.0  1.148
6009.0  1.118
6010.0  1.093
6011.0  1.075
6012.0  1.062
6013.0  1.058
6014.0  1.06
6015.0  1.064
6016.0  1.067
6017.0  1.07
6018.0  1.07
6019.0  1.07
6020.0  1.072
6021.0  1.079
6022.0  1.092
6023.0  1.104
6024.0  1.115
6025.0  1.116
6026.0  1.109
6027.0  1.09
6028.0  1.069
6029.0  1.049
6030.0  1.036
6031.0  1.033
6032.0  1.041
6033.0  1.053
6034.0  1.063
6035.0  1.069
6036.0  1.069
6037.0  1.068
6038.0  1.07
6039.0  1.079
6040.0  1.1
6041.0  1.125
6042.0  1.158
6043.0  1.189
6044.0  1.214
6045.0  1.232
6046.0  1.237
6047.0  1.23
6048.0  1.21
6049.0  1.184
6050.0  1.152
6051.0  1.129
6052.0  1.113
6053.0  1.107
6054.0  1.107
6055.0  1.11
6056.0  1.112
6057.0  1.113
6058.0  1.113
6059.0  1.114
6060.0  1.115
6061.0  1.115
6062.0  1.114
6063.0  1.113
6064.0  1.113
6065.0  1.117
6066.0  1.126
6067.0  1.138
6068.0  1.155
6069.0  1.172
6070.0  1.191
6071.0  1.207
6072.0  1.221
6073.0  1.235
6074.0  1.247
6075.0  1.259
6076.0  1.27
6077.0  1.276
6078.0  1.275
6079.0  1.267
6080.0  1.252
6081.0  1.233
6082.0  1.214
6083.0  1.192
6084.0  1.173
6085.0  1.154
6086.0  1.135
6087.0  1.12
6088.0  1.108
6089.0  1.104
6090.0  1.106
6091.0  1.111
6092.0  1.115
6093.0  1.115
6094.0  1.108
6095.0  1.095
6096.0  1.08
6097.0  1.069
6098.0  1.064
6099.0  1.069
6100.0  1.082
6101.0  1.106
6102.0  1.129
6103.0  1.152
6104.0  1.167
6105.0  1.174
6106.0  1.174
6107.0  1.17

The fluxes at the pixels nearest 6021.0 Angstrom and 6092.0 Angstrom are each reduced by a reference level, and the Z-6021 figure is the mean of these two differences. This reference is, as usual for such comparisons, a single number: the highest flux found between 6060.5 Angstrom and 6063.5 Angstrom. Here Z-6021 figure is -0.018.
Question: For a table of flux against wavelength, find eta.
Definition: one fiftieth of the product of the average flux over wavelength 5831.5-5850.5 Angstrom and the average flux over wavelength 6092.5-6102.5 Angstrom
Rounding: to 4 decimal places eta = 0.0251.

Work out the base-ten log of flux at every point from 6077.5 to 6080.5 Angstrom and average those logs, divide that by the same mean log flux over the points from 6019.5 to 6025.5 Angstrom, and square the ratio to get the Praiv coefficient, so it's 7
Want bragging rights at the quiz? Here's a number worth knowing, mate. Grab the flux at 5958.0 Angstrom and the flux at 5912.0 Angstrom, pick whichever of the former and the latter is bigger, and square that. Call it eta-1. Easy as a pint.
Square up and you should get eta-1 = 1.31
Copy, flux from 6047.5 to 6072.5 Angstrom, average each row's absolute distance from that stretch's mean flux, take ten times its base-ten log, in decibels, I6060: -15.1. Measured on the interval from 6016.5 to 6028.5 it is -17.9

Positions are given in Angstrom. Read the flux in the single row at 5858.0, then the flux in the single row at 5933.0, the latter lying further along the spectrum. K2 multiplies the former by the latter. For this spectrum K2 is 1.26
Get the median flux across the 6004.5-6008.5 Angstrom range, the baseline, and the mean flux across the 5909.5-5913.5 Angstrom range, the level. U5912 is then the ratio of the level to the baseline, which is 0.95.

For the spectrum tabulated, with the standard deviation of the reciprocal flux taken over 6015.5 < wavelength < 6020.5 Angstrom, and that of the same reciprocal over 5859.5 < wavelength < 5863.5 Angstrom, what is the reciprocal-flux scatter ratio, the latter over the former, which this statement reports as 1.9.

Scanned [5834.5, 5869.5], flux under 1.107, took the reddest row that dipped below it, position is 5869.0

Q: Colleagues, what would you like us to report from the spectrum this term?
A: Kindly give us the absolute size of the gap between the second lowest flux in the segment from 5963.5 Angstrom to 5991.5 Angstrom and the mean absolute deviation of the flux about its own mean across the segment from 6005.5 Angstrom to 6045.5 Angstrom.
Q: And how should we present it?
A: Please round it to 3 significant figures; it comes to 1.04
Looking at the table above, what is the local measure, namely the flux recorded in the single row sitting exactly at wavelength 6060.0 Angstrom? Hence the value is 1.115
